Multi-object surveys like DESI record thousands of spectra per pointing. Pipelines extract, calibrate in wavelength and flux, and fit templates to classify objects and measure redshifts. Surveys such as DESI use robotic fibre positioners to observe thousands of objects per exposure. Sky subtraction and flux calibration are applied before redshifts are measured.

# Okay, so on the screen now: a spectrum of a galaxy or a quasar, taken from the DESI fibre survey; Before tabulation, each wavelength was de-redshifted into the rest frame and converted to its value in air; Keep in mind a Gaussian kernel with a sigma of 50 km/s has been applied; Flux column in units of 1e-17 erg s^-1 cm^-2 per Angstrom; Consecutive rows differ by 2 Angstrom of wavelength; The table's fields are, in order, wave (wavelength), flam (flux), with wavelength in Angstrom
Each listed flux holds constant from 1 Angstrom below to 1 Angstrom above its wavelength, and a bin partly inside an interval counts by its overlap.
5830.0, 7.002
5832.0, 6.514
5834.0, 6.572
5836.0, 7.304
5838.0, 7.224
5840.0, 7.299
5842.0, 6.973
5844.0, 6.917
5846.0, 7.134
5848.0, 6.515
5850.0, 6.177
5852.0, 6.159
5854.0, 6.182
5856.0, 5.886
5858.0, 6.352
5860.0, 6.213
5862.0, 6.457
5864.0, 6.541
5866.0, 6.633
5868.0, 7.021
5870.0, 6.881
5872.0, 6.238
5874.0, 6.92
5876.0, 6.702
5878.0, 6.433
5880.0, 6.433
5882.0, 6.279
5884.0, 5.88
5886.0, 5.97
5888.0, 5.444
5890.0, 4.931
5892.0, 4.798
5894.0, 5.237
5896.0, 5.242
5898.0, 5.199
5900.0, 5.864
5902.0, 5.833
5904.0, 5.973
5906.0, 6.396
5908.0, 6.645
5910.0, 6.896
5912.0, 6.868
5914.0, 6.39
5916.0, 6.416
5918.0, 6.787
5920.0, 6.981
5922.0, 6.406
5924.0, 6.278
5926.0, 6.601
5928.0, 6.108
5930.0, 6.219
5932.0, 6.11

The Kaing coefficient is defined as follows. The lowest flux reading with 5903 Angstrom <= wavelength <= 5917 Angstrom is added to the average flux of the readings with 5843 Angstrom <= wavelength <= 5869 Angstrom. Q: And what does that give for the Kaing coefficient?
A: 12.4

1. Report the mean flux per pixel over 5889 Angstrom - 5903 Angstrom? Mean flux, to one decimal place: 5.3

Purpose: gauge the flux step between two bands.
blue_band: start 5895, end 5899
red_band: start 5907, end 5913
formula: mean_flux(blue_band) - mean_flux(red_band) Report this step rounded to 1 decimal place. -1.6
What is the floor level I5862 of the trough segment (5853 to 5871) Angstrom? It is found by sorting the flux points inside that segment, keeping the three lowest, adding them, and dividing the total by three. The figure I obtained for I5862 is 6.09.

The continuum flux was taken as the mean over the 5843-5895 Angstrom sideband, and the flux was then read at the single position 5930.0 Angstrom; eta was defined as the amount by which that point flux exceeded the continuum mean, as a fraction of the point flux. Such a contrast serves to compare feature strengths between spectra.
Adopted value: 0.00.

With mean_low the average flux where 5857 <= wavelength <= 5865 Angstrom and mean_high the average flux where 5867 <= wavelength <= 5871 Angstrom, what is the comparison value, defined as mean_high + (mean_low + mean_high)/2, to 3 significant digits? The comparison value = 13.6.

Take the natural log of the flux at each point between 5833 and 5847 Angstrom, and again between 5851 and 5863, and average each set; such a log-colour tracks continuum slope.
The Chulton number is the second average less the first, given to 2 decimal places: -0.13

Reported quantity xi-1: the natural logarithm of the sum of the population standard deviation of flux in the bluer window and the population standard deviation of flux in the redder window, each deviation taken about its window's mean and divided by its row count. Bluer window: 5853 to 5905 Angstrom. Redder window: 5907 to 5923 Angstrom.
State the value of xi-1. -0.19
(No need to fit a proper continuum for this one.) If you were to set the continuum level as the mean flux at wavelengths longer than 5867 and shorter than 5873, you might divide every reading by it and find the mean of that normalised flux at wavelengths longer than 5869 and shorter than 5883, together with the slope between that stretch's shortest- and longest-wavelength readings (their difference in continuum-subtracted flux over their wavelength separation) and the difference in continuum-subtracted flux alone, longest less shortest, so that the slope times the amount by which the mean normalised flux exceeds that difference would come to -0.08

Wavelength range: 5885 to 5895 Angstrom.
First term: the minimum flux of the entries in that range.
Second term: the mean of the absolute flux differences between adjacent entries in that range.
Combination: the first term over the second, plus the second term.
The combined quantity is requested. 12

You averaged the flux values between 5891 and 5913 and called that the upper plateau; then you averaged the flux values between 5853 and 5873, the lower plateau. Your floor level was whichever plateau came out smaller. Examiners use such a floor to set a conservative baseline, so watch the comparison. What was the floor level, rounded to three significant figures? 5.90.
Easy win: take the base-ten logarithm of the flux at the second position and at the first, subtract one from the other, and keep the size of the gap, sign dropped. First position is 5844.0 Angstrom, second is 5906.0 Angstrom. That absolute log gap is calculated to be 0.034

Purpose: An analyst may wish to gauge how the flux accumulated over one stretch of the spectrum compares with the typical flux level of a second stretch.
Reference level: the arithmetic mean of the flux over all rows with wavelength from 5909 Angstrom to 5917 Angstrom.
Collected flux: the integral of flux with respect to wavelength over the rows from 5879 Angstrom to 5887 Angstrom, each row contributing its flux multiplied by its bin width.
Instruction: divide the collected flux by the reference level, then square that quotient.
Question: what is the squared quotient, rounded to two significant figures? 55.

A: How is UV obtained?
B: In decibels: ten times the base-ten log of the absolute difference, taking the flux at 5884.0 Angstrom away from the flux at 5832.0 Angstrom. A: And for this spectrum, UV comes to -2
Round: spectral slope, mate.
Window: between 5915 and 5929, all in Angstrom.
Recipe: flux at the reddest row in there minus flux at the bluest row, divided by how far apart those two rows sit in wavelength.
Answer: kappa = -0.03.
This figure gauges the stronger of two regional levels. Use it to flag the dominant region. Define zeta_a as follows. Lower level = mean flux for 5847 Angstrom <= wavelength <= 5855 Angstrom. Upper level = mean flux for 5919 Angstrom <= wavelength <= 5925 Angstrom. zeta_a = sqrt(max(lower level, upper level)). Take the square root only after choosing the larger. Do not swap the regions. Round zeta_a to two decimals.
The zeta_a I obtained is 2.56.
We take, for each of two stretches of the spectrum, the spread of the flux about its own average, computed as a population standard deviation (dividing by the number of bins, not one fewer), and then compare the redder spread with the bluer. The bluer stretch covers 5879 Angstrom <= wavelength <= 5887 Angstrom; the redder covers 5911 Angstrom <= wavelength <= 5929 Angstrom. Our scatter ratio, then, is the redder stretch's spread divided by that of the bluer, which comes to 1.2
